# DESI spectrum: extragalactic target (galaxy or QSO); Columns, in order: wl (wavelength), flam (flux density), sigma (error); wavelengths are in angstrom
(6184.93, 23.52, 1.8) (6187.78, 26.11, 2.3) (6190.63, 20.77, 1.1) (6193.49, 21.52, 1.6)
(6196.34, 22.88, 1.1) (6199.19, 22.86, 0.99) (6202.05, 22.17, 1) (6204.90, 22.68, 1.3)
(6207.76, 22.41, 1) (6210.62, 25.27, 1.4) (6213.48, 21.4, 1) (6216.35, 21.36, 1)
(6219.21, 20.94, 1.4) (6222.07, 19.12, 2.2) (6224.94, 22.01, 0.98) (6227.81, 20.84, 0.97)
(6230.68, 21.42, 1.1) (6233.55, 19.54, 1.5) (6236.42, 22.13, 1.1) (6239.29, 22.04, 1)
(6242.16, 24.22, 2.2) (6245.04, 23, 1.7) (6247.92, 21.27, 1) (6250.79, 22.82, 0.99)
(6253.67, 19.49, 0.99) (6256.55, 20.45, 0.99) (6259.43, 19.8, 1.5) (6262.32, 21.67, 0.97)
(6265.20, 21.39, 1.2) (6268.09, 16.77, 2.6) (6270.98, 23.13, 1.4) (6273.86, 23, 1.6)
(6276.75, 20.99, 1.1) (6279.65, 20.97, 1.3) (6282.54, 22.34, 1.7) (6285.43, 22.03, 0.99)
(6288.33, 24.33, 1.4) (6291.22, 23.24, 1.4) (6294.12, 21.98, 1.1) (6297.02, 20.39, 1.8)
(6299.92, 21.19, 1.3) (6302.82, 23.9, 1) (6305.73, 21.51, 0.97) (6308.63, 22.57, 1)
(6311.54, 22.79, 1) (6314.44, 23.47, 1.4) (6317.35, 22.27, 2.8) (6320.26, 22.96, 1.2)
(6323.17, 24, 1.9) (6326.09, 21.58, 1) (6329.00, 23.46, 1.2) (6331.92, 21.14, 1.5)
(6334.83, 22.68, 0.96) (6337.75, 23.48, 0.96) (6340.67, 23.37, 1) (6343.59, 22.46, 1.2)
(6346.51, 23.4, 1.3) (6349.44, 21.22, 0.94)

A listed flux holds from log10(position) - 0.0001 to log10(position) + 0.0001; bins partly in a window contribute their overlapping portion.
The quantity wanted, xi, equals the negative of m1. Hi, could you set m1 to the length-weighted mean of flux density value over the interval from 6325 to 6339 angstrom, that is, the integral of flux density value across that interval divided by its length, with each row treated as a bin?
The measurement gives -22.48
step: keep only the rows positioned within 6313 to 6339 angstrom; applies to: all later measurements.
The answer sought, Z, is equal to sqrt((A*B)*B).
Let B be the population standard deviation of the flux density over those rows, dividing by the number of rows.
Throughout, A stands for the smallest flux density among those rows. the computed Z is 4.2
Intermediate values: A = 21.14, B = 0.90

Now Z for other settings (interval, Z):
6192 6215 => 5.2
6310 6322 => 2.0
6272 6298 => 5.3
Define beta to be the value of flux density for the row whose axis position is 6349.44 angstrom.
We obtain 21.22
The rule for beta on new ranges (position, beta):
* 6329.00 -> 23.46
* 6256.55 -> 20.45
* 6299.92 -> 21.19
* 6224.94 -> 22.01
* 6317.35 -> 22.27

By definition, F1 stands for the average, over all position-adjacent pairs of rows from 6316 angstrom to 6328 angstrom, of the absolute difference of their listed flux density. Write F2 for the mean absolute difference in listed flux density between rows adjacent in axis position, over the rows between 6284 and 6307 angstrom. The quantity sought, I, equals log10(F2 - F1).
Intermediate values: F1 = 1.38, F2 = 1.73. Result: -0.45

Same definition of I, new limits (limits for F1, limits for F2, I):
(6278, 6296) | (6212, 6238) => -0.80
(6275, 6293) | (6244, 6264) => -0.18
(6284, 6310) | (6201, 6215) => -0.64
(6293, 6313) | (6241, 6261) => -0.95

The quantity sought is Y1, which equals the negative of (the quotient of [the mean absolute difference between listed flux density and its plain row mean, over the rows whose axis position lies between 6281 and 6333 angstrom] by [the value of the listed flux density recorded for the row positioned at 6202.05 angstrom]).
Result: -0.041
